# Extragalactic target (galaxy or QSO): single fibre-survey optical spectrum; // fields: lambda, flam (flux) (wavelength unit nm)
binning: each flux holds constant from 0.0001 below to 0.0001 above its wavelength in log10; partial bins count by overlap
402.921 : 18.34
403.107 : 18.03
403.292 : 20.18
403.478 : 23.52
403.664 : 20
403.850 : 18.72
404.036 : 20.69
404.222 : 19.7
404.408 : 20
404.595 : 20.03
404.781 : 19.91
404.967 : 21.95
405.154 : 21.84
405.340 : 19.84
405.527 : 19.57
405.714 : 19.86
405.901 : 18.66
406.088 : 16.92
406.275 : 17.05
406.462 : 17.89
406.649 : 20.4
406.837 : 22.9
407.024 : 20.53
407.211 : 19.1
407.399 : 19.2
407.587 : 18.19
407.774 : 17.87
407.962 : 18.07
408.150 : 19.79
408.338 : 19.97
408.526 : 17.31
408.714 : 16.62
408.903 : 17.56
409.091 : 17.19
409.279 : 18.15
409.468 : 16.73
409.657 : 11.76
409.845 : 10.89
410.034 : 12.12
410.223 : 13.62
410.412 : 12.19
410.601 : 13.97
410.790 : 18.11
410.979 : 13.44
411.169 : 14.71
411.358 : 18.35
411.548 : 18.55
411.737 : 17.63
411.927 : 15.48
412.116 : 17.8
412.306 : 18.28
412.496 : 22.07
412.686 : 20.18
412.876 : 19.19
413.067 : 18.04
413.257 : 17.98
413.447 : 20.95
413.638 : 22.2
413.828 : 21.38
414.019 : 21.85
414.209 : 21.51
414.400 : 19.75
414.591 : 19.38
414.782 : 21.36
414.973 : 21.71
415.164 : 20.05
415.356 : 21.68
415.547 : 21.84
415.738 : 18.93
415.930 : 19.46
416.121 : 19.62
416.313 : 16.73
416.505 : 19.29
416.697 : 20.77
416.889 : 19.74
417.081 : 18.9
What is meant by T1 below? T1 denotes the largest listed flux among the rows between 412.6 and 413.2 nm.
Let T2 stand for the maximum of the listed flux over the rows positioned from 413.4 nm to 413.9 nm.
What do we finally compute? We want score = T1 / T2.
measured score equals 0.91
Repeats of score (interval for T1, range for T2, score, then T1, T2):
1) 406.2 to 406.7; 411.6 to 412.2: 1.15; 20.4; 17.8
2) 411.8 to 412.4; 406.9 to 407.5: 0.89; 18.28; 20.53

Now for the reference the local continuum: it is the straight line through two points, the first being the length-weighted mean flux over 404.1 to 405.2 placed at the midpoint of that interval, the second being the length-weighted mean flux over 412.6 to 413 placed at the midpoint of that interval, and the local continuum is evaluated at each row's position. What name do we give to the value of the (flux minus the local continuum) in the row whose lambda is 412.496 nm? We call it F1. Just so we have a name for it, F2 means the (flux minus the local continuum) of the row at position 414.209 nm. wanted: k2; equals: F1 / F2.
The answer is 1.2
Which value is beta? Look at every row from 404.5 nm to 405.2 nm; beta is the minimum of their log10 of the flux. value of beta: 1.30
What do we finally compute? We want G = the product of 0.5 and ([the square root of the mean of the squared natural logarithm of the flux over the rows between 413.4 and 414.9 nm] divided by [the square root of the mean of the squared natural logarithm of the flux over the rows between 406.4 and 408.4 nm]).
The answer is 0.51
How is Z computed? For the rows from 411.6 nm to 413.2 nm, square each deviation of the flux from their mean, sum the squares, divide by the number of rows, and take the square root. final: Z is 1.8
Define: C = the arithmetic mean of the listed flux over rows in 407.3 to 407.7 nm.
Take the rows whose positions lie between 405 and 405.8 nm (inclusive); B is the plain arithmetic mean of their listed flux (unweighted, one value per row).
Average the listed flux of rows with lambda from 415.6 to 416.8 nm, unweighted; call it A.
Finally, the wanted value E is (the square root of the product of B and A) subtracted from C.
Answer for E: -1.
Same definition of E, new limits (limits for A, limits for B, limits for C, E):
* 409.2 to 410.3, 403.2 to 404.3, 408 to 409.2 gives 1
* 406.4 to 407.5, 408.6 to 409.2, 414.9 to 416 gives 2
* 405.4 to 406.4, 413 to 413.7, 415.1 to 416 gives 1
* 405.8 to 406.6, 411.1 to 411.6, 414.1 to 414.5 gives 3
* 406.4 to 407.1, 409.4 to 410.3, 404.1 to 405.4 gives 4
